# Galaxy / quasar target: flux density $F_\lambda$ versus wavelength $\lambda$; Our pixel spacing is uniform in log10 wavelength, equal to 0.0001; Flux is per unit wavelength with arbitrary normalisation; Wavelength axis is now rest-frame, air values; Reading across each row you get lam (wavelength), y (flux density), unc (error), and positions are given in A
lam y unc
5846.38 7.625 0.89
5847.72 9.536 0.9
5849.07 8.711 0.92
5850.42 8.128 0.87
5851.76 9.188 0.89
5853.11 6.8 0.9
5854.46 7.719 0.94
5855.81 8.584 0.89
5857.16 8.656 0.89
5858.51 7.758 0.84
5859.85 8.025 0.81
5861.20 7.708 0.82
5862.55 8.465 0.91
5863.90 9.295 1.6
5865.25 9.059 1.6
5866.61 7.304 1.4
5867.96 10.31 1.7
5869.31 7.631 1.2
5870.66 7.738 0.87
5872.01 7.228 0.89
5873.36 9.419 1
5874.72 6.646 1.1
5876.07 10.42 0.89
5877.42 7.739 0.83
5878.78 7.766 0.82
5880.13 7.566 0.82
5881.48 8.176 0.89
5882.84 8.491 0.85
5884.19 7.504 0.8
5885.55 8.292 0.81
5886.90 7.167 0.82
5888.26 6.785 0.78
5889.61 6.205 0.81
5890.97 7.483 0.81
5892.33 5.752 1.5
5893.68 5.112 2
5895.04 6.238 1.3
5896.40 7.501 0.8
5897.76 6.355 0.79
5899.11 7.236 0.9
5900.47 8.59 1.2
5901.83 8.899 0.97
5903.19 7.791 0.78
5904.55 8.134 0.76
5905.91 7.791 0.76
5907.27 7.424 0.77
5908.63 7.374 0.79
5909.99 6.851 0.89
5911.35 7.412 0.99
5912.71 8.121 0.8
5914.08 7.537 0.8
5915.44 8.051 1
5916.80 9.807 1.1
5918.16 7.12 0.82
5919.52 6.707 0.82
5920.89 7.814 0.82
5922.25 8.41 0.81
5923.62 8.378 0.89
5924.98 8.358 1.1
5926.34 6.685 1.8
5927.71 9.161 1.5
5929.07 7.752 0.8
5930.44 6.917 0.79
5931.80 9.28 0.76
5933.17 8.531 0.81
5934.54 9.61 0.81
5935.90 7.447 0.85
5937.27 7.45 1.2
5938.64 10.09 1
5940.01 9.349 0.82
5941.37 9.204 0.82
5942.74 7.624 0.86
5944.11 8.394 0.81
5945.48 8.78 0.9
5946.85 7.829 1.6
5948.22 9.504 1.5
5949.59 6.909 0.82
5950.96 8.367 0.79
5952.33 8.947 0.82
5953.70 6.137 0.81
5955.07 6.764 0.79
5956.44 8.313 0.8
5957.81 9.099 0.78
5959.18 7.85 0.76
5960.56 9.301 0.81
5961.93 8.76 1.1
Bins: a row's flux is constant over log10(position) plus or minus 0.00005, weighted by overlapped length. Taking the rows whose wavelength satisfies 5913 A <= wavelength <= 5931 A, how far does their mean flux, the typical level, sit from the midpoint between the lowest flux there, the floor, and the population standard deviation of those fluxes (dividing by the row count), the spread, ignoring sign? 4.1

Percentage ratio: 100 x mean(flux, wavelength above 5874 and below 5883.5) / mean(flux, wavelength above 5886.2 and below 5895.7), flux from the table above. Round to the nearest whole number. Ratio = 127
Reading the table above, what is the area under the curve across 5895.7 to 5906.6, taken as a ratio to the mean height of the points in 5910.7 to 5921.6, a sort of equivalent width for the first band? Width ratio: 10.8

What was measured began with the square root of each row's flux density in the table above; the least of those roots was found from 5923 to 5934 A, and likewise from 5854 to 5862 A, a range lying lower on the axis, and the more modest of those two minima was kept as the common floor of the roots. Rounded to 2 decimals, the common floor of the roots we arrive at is 2.59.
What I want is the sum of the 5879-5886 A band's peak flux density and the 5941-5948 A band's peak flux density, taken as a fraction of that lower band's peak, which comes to 2.08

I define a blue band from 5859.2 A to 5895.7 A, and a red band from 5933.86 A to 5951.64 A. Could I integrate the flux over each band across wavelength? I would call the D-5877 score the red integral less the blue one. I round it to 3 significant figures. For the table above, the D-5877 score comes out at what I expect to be -132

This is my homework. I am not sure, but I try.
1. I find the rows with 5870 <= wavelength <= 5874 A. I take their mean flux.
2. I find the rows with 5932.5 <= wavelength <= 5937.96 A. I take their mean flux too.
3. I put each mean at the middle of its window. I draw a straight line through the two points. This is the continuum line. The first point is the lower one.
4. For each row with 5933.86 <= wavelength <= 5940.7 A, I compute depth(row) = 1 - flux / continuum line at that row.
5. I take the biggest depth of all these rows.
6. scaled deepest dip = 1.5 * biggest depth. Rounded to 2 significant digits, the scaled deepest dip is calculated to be 0.15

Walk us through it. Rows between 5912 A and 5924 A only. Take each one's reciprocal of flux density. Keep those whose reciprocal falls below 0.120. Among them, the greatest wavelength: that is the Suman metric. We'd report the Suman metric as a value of 5923.62 A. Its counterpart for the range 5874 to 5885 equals 5882.84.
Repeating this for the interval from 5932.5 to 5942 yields 5941.37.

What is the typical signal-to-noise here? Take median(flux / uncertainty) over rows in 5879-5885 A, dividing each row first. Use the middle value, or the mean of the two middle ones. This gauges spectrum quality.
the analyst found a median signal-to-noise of 9.3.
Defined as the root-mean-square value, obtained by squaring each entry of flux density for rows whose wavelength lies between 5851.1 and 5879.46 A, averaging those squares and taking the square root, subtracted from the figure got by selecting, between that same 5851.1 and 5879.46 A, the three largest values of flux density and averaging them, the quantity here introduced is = 1.7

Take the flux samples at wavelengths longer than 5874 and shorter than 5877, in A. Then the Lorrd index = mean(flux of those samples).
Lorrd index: 8.5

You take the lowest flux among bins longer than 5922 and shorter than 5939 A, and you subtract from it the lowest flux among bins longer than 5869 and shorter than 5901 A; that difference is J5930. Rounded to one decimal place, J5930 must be 1.6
